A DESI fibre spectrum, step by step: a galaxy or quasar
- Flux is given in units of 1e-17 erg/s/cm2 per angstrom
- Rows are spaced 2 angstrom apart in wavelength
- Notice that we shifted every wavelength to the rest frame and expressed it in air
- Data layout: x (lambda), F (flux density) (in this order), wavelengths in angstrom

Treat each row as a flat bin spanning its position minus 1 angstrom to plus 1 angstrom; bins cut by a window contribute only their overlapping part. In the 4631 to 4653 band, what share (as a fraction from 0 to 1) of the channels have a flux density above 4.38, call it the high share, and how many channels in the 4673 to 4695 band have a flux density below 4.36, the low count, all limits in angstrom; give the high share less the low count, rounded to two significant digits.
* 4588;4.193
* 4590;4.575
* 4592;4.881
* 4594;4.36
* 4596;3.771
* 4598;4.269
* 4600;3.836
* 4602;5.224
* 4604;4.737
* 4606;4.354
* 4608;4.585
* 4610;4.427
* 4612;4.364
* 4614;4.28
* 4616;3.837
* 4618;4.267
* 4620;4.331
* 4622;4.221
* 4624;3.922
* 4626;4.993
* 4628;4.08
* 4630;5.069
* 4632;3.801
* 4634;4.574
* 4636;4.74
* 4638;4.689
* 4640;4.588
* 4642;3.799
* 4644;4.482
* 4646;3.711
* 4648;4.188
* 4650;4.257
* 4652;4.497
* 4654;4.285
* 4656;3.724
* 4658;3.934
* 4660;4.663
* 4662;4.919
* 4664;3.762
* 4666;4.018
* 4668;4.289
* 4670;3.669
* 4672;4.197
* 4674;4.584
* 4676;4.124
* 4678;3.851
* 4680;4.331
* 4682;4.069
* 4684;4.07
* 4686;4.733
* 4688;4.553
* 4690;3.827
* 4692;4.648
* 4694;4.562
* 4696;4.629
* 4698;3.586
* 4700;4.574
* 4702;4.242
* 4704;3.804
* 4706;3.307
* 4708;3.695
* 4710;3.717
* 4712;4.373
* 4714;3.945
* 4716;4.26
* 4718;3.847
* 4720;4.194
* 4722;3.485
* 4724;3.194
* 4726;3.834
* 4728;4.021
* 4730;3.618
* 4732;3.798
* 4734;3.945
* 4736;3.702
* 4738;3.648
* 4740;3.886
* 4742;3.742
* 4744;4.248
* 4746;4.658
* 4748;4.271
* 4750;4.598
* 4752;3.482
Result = -5.5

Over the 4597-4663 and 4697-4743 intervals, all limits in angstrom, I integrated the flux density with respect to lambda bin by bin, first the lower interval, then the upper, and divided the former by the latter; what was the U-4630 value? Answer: 1.6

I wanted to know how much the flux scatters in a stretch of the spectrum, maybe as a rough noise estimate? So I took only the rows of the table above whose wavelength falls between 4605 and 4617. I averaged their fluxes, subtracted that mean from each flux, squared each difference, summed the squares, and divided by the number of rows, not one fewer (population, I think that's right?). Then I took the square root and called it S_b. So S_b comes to 0.23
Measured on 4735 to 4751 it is 0.38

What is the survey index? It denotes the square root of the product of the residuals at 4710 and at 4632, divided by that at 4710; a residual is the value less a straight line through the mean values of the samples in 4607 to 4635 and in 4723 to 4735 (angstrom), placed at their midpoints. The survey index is -2.0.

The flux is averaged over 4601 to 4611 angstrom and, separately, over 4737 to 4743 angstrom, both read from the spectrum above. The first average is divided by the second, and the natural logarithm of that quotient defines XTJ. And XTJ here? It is 0.216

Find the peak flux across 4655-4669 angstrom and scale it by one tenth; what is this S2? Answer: 0.492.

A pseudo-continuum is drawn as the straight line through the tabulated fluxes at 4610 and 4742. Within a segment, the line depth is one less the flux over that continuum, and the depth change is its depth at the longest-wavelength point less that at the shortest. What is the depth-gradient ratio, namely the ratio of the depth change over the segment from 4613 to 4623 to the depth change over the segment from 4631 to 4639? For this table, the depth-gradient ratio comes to 0.0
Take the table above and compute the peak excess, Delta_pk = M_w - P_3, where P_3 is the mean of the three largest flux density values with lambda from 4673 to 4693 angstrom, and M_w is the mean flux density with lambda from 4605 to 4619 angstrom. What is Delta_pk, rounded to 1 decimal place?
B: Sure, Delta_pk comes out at -0.4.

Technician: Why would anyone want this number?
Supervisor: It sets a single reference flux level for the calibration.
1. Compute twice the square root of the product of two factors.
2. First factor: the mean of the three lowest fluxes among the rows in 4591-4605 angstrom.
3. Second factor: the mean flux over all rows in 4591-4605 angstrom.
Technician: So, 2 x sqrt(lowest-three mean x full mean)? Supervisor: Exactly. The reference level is 8.4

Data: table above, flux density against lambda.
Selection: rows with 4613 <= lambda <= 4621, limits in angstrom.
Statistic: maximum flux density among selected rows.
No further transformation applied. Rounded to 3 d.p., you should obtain 4.331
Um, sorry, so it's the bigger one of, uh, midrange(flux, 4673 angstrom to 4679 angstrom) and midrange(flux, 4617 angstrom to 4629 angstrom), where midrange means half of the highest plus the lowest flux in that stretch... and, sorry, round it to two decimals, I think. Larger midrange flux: 4.46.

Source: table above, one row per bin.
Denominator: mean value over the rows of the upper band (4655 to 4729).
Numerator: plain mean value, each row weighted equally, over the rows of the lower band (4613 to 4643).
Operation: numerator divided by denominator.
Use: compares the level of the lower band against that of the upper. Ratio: 1.06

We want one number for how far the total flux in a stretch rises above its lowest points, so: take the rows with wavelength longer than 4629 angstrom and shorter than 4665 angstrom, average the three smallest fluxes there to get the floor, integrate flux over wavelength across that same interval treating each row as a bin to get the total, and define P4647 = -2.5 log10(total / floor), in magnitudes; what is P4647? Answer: -4.0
